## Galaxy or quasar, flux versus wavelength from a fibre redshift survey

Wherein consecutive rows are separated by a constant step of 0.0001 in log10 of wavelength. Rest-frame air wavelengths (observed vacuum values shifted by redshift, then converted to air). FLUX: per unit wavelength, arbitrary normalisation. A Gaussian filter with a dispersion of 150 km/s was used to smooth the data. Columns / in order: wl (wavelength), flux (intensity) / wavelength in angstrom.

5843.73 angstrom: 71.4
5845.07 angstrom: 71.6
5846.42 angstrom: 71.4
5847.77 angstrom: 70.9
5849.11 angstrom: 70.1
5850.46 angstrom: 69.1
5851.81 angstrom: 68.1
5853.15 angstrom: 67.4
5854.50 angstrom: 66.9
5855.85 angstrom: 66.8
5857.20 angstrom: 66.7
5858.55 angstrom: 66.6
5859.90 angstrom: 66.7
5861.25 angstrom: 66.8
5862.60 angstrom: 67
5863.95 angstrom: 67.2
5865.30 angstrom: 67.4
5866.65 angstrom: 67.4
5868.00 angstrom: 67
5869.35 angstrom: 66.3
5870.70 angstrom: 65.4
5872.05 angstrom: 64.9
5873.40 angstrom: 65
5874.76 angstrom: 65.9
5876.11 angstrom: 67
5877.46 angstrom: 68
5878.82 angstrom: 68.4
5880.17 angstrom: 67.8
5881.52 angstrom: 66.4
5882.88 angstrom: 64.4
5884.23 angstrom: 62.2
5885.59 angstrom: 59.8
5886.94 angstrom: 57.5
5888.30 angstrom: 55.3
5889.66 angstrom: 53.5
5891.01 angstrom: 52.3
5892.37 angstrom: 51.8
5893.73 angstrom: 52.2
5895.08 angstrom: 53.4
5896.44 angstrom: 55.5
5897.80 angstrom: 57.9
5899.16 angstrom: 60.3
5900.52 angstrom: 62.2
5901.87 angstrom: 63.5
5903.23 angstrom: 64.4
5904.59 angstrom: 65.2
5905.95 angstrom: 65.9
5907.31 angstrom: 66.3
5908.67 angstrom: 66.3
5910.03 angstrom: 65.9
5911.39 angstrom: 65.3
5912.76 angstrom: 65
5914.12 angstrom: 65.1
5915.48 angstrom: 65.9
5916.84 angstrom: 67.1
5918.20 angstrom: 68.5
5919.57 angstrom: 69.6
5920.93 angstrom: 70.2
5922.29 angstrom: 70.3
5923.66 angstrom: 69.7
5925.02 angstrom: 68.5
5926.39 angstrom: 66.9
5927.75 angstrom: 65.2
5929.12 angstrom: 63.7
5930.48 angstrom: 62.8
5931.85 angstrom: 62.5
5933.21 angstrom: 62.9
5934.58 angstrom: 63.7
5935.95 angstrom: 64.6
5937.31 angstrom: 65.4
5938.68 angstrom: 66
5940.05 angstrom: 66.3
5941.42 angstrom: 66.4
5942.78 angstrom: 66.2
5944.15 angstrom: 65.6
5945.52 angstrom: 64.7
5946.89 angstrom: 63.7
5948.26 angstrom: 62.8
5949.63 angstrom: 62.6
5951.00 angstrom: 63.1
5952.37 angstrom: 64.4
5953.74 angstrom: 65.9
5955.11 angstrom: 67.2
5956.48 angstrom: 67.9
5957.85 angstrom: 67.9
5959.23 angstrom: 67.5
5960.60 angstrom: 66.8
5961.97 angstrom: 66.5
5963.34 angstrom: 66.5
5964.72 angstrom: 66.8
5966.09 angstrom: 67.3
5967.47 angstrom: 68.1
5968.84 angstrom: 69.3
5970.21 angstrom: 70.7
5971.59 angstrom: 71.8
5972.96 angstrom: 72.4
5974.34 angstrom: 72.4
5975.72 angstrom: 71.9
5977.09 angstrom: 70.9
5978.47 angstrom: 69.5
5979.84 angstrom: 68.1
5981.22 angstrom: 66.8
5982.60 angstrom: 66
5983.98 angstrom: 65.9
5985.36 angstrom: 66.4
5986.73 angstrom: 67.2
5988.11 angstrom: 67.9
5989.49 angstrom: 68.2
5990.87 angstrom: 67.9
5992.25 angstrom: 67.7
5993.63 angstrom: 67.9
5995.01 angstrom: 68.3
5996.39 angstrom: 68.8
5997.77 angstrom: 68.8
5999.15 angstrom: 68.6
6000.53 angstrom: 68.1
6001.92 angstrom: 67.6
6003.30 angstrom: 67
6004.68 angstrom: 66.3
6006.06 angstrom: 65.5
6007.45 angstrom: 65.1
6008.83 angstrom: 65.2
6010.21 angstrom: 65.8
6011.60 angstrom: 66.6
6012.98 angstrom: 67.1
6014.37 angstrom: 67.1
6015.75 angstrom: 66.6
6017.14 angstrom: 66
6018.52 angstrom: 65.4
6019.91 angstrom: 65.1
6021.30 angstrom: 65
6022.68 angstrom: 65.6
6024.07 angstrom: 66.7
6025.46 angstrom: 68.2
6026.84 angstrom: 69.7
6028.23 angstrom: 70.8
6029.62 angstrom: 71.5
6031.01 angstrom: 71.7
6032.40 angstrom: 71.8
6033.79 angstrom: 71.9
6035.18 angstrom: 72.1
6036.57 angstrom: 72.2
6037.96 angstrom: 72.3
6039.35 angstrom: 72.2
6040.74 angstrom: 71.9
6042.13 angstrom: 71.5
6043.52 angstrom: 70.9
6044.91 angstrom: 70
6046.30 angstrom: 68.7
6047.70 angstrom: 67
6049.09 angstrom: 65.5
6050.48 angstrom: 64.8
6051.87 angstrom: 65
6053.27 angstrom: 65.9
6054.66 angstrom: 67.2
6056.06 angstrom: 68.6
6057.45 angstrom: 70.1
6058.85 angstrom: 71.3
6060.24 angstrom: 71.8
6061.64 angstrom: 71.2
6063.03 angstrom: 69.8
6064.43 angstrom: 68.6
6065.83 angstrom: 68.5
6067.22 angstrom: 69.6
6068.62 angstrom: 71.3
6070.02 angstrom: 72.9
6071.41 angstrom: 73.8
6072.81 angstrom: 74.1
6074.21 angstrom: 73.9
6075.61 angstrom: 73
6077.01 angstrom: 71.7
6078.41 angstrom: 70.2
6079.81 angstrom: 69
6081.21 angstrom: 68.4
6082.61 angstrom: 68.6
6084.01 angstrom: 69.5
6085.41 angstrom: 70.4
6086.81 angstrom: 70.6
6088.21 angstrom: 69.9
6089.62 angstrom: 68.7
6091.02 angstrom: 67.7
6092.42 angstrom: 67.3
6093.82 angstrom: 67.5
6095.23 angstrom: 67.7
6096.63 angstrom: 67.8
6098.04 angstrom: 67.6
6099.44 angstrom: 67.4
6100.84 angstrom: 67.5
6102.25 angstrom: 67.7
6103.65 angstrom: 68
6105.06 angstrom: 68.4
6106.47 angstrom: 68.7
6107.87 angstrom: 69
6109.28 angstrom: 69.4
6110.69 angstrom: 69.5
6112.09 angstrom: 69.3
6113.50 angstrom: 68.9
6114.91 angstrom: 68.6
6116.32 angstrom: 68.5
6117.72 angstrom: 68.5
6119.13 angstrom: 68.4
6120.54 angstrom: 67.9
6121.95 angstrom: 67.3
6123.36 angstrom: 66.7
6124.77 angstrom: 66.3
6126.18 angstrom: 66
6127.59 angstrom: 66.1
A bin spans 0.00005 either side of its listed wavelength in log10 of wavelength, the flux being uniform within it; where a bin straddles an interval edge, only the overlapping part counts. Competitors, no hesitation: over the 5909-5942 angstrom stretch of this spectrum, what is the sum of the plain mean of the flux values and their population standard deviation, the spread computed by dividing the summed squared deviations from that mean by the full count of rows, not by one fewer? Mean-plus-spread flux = 68.4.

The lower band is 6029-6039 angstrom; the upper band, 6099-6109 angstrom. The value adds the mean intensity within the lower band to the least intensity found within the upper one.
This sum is 139.3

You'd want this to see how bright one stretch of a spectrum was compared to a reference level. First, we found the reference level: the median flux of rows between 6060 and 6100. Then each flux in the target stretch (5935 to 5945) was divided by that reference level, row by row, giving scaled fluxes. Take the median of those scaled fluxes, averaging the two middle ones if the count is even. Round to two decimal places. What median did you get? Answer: 0.95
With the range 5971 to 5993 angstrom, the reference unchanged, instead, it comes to 0.98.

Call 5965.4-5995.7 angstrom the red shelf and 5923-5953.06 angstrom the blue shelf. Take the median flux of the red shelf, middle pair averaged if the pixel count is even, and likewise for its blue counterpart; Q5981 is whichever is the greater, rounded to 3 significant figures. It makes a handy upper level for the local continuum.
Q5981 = 68.1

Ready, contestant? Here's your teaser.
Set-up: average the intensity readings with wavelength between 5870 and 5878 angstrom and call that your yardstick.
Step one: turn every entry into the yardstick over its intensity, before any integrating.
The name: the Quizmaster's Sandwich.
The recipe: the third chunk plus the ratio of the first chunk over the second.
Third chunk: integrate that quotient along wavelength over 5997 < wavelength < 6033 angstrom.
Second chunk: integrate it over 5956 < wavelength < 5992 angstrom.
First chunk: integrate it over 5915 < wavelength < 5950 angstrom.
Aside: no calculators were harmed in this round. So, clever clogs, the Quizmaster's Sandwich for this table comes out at 36.3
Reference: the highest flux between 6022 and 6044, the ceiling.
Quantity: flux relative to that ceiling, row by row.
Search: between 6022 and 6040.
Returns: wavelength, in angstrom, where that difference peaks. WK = 6037.96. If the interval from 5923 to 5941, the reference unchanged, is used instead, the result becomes 5923.66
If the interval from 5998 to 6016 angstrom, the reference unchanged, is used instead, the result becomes 5999.15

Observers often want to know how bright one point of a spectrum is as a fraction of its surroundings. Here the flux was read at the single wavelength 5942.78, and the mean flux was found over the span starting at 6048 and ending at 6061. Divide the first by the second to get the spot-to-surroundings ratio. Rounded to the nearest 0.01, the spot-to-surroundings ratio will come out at 0.98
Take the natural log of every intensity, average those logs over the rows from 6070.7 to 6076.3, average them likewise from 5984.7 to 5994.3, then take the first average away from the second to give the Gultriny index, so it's -0.09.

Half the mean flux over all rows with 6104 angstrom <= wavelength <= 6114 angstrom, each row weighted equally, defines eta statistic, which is 34.5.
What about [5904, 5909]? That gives 33.0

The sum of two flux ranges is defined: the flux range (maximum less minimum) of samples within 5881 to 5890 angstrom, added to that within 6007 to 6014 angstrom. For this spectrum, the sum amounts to 15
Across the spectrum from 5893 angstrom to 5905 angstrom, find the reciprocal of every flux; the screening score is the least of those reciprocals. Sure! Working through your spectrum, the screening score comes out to 0.0153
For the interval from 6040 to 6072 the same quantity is 0.0136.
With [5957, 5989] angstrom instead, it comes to 0.0138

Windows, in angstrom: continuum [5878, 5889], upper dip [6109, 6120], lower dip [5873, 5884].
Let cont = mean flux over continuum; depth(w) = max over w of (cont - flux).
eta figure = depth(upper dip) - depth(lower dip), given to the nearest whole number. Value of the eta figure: -4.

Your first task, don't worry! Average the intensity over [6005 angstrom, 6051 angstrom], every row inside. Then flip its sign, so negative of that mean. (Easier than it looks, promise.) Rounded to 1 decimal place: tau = -68.4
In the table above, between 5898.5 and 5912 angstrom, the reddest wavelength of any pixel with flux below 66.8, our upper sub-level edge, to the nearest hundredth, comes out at 5911.39 angstrom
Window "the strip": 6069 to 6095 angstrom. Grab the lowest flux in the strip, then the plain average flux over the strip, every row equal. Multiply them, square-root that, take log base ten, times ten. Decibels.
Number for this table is 18.4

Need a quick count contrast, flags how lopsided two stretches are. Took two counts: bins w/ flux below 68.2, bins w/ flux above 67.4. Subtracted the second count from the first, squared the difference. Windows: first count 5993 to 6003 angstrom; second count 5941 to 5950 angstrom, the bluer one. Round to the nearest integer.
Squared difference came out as 9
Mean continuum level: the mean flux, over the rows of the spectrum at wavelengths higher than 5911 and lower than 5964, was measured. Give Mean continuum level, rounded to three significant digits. 65.9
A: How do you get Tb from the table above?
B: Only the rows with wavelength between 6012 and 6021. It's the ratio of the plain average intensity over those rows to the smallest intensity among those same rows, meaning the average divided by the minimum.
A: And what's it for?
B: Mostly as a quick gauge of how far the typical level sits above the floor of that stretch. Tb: 1.02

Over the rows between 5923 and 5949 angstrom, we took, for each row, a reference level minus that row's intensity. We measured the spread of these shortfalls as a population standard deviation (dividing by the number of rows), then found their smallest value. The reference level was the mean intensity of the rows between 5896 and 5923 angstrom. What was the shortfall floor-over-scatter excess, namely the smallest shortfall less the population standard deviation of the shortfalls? -7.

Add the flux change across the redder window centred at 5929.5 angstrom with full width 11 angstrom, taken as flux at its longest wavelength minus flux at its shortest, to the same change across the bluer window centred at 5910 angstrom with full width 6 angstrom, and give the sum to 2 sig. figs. -6.1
